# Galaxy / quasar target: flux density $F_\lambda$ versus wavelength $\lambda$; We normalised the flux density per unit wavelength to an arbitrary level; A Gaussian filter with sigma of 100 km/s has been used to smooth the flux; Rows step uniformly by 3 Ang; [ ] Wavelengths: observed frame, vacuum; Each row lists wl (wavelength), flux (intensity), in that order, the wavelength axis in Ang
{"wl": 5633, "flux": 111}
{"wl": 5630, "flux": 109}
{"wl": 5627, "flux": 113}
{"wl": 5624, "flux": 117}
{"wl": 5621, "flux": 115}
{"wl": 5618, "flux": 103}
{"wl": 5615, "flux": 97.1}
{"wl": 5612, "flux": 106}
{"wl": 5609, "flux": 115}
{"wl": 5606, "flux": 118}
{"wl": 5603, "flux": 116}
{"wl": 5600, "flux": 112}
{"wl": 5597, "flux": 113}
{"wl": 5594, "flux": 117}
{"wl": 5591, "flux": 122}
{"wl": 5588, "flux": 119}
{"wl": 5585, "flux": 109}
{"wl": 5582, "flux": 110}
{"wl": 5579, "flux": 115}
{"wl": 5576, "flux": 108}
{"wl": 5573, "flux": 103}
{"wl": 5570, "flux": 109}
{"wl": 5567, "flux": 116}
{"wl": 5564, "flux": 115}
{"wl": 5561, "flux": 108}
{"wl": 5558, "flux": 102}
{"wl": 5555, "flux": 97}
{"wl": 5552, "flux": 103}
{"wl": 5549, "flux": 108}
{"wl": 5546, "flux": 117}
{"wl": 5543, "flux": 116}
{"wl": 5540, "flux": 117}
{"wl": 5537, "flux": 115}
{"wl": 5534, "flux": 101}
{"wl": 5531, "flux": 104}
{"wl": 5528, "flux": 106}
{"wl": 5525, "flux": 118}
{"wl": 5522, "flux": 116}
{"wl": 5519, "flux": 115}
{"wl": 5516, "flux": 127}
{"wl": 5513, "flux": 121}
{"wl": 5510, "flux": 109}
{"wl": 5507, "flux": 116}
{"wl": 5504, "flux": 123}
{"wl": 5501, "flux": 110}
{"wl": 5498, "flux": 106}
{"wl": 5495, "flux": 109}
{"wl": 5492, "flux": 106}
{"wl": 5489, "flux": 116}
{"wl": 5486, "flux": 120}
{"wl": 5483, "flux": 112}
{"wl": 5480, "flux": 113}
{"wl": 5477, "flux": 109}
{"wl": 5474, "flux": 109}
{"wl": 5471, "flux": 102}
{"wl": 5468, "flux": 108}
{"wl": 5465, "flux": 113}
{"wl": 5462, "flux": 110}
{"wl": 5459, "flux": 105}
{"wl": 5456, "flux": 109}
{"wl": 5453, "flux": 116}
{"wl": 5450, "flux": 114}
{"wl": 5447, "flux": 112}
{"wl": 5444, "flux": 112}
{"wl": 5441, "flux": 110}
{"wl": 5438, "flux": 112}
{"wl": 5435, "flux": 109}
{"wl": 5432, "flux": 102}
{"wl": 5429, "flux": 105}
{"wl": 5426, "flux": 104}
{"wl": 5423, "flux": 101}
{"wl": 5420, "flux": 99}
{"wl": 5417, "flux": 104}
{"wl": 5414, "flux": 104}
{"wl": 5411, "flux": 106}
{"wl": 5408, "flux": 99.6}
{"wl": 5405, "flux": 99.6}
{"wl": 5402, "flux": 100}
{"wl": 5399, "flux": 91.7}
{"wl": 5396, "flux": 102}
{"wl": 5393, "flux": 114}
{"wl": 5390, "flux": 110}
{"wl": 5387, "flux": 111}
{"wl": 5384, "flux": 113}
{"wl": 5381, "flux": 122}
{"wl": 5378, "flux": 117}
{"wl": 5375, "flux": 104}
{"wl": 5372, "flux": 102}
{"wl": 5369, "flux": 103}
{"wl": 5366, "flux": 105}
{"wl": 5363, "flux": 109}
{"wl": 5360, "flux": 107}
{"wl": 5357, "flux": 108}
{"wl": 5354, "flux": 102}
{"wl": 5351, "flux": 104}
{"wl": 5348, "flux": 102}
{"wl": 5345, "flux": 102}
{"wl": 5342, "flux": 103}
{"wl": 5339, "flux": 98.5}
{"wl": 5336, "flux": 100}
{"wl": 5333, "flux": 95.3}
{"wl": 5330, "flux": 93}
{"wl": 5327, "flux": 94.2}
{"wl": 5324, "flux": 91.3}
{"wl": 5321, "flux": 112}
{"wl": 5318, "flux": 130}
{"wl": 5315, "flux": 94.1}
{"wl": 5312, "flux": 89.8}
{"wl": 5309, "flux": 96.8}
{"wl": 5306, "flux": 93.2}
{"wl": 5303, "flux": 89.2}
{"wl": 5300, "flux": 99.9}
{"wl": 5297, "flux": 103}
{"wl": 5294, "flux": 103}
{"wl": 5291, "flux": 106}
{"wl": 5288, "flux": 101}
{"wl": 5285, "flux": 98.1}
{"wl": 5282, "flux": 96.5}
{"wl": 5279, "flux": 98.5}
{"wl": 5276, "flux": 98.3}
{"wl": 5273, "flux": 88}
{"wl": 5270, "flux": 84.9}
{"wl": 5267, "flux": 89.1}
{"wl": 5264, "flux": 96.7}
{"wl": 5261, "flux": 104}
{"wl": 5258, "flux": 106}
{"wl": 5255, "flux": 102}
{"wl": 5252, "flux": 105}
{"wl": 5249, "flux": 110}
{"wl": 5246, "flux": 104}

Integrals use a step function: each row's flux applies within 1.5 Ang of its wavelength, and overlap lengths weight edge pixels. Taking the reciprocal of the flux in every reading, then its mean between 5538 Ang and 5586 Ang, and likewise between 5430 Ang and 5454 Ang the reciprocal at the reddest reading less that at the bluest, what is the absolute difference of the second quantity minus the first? 0.0103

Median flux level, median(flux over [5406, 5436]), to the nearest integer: 104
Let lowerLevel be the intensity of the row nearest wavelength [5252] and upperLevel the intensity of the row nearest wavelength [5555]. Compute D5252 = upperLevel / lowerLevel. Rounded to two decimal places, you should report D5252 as 0.92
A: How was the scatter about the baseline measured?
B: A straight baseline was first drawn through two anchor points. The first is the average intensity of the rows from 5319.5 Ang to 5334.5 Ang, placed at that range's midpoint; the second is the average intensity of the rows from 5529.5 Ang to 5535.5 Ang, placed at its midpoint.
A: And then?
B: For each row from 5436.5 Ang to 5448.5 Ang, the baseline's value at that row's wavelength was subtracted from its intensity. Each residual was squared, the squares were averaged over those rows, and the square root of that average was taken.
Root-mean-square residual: 11.4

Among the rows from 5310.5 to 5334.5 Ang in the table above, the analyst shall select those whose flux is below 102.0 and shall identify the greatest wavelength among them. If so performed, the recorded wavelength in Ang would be 5333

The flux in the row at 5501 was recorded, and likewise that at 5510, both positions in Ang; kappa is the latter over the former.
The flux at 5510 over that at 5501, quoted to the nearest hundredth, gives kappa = 0.99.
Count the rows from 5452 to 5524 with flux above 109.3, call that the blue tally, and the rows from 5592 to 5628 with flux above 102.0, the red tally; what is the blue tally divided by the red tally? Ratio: 1.3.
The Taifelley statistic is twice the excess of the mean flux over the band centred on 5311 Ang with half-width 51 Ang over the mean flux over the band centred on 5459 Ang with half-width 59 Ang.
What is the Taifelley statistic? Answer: -20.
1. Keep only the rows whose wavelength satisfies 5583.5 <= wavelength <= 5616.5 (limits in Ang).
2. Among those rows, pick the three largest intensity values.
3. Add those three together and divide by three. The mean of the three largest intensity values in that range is 120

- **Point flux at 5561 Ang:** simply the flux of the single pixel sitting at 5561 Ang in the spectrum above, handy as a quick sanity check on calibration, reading 108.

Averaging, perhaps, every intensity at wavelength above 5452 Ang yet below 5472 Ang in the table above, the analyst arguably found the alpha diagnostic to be 109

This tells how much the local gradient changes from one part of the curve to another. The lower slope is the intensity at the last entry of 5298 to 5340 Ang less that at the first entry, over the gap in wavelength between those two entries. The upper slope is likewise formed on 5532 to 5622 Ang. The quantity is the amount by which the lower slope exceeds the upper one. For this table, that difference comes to -0.20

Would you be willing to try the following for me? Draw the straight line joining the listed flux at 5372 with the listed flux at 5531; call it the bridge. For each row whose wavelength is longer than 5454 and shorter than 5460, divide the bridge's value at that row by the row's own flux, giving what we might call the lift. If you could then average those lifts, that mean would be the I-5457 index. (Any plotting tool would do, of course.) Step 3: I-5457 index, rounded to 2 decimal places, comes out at 0.96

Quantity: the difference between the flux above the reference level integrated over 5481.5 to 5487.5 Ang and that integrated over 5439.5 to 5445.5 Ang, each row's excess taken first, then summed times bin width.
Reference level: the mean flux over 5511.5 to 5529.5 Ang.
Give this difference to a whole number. 30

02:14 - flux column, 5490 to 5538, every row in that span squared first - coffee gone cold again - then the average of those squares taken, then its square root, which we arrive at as 113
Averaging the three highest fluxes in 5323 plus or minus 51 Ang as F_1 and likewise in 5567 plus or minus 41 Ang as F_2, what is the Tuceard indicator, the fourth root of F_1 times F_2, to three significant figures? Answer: 10.9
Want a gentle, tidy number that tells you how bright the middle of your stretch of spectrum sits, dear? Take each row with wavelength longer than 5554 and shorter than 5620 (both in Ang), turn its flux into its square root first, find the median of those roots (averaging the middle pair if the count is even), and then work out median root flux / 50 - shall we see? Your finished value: 0.211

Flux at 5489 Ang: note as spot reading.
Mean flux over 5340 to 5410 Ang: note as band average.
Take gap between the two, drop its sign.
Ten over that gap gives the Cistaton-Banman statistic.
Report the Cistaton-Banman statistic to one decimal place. 1.0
